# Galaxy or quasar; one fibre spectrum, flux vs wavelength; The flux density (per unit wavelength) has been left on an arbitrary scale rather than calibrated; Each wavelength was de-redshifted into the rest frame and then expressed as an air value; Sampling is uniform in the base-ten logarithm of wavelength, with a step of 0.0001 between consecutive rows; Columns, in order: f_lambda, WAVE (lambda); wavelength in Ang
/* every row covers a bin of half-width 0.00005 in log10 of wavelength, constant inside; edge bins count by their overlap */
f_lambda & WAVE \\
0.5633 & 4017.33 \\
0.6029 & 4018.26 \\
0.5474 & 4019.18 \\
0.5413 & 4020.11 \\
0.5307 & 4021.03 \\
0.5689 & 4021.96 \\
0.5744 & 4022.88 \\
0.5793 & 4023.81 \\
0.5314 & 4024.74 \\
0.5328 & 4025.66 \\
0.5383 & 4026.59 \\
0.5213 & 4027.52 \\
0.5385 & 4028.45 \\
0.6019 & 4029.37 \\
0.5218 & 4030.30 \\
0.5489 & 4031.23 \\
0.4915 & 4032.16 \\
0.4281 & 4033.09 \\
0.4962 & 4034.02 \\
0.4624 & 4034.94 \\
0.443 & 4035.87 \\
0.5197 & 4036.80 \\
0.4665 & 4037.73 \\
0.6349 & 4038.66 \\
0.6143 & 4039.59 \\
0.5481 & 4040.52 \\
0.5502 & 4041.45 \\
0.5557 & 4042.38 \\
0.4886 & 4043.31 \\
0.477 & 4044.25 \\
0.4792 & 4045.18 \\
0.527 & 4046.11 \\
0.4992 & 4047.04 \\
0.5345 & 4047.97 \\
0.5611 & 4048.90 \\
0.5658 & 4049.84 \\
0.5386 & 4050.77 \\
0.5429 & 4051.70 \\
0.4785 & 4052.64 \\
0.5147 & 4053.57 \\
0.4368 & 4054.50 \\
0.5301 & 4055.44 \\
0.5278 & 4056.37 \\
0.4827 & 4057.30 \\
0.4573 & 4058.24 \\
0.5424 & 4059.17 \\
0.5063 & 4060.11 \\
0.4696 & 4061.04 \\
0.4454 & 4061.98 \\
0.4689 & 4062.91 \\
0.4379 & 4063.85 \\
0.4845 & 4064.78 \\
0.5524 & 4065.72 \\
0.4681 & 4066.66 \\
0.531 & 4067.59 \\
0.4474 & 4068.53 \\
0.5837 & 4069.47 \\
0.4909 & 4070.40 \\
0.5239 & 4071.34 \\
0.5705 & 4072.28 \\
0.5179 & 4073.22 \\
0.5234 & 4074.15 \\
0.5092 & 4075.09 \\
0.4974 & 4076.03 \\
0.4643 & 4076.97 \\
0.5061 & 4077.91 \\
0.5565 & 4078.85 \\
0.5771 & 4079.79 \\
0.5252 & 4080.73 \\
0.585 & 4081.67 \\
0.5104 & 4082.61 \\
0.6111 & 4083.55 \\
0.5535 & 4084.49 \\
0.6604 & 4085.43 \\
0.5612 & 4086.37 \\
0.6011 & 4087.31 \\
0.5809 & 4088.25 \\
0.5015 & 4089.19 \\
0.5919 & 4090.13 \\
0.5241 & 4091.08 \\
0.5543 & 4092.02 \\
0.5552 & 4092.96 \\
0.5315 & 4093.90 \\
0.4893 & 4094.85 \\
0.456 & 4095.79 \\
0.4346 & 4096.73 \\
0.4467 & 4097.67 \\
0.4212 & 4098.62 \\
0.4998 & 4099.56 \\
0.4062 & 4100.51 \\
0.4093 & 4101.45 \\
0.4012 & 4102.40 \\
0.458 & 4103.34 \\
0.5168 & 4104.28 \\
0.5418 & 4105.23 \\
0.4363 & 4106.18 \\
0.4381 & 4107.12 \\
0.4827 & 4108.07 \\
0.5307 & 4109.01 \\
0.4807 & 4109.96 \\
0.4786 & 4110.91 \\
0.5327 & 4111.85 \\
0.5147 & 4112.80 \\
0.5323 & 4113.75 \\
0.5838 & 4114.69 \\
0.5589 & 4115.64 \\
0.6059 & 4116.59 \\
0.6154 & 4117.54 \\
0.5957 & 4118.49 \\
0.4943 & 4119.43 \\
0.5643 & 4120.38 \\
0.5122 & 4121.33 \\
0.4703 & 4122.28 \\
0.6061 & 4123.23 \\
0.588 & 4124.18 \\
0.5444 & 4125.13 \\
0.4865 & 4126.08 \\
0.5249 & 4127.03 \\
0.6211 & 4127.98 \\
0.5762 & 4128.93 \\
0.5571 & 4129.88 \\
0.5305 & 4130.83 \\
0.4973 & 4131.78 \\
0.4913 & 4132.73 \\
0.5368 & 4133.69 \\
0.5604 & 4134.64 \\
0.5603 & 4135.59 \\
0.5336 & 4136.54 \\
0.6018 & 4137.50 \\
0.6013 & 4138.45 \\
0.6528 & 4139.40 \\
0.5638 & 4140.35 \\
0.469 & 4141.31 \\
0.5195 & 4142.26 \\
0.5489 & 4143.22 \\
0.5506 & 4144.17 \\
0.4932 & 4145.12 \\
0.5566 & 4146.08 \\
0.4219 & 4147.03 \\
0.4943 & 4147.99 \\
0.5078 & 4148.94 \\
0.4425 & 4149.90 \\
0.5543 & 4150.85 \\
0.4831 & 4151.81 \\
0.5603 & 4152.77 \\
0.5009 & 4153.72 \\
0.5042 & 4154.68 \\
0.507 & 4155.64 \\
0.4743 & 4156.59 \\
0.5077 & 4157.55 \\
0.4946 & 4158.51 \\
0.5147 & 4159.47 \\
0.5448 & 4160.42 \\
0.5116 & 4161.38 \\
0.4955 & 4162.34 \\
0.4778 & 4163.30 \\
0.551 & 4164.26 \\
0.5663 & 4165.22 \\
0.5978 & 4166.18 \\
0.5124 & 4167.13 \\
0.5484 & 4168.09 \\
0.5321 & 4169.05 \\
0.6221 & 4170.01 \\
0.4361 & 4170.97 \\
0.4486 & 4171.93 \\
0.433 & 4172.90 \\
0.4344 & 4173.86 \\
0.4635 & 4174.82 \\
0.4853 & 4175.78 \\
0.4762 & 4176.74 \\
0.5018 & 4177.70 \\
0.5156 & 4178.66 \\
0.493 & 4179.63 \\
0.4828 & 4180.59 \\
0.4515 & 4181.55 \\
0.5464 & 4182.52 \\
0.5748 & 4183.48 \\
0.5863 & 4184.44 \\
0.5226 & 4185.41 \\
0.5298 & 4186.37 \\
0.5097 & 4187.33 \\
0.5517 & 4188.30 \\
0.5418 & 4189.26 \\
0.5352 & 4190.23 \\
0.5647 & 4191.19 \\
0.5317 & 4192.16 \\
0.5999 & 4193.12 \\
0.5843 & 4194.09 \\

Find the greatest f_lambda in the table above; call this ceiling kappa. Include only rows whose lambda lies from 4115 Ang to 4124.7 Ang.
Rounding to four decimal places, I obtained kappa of 0.6154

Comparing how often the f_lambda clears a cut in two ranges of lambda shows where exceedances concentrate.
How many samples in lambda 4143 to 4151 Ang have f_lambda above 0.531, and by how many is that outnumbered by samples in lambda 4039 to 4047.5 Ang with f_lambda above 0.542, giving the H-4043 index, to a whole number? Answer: 0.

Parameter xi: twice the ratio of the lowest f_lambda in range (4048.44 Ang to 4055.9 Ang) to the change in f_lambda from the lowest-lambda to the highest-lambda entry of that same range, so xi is -28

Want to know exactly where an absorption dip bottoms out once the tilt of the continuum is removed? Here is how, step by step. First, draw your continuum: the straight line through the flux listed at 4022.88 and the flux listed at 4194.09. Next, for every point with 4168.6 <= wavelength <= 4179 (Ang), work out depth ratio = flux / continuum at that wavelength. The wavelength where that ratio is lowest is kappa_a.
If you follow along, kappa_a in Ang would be 4172.90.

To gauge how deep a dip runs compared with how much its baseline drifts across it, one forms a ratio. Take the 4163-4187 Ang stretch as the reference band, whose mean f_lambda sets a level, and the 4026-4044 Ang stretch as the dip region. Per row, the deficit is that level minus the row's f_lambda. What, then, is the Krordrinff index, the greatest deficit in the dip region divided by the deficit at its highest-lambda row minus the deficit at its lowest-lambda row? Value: 1.7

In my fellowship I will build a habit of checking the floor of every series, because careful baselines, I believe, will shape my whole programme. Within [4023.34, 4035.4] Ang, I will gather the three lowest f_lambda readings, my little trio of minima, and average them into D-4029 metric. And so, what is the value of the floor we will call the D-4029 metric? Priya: 0.46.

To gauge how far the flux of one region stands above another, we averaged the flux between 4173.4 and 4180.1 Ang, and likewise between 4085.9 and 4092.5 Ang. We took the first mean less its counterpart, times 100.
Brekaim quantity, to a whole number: -8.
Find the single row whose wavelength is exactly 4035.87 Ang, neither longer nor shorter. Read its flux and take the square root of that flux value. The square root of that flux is 0.666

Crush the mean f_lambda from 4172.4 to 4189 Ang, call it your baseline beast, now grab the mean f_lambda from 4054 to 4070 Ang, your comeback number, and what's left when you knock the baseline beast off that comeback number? -0.011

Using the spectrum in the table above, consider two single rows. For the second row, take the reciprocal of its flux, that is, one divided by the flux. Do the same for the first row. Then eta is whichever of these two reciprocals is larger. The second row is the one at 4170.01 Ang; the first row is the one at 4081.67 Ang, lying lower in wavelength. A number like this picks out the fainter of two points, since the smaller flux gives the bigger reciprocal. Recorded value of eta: 1.71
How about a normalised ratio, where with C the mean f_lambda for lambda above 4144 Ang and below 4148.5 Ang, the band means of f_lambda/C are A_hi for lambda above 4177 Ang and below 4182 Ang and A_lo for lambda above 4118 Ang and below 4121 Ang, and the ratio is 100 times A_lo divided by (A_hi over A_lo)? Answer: 124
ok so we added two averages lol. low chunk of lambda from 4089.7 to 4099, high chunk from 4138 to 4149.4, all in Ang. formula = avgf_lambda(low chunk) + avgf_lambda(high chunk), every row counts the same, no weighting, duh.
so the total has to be 1.03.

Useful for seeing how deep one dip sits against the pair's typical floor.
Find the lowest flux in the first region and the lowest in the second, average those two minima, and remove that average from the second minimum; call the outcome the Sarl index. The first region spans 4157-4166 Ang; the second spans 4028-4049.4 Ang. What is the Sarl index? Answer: -0.025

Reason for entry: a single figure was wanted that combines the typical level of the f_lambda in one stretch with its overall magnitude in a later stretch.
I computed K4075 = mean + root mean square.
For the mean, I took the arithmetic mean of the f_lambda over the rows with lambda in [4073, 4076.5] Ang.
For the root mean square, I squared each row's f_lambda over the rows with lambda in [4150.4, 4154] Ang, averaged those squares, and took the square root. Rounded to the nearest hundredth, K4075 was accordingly 1.04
